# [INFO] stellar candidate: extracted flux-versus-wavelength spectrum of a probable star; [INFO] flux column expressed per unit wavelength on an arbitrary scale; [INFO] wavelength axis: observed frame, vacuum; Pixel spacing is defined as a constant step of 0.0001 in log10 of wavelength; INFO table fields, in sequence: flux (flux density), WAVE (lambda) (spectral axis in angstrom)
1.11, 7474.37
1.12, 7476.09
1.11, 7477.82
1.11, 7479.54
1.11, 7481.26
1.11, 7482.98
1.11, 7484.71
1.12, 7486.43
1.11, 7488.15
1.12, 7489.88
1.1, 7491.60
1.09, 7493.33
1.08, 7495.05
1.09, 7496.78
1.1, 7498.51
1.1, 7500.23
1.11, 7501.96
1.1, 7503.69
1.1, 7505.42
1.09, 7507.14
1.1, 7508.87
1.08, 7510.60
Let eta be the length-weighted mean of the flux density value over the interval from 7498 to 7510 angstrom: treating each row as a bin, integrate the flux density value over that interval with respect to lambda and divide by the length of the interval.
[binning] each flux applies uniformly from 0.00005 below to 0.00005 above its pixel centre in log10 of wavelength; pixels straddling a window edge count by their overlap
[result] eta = 1.100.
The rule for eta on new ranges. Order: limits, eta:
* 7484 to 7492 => 1.114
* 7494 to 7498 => 1.086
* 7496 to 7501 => 1.097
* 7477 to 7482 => 1.111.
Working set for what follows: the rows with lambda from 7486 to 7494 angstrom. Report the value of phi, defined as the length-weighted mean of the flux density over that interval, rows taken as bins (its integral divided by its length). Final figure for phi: 1.11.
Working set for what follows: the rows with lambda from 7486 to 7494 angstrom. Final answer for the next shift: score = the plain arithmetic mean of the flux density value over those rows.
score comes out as 1.11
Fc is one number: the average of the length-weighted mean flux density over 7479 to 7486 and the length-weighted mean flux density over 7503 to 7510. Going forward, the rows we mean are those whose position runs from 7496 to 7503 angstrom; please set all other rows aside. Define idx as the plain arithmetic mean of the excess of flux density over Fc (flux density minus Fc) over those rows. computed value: -0.004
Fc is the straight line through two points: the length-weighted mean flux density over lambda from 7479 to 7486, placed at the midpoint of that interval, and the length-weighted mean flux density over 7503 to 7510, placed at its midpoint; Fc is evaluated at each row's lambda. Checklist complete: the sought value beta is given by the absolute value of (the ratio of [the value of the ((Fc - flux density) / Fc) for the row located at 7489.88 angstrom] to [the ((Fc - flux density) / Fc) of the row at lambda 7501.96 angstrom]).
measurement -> 1.3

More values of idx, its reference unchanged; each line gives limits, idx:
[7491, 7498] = -0.014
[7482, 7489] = 0.008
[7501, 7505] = 0.001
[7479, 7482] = 0.006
